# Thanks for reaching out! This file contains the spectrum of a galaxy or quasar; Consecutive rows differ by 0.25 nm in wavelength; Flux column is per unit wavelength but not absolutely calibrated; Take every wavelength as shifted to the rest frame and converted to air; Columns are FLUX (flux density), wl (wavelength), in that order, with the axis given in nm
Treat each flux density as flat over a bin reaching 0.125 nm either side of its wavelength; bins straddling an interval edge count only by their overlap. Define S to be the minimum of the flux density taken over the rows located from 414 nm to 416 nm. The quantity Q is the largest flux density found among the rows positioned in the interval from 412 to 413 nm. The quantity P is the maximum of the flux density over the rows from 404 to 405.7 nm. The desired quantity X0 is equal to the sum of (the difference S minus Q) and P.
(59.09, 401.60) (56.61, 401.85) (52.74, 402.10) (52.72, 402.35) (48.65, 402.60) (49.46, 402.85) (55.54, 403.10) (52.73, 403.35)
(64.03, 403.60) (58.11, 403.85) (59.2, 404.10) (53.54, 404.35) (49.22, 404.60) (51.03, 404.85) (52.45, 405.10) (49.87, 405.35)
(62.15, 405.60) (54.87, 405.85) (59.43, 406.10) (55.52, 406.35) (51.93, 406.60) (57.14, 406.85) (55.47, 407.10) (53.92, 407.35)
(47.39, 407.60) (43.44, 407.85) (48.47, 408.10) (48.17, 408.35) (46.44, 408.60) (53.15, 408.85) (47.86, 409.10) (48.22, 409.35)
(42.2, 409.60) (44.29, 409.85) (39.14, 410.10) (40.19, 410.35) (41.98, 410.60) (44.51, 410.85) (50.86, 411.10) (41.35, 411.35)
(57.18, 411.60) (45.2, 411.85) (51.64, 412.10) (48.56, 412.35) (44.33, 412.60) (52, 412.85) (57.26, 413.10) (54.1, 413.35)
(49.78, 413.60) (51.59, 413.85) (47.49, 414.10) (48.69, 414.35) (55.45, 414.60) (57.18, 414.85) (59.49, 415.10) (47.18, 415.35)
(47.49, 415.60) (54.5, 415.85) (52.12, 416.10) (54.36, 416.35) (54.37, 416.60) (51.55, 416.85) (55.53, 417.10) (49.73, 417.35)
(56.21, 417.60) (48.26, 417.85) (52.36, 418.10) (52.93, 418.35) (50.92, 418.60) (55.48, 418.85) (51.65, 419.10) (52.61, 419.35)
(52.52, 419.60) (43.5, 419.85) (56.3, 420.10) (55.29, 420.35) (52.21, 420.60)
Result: 57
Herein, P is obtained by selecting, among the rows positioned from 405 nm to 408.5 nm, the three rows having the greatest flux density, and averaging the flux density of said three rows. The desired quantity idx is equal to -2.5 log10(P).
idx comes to -4.44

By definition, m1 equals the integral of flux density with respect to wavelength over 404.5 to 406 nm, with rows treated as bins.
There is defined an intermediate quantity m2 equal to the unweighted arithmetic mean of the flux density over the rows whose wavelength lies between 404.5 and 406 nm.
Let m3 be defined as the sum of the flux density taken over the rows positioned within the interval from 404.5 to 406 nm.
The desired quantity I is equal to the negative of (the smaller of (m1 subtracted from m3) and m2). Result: -53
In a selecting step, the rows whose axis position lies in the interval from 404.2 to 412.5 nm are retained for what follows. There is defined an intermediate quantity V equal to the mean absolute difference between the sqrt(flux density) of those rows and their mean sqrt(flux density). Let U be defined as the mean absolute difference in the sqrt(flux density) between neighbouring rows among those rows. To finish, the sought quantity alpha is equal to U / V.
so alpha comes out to 1.0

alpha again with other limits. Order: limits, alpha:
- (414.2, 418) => 1.3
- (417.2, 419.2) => 2.1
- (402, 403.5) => 1.4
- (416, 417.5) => 1.6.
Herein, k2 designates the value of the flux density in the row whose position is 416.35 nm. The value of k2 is 54.36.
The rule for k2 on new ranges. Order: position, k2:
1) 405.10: 52.45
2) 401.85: 56.61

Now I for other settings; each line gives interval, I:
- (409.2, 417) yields -49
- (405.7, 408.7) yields -52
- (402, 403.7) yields -54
